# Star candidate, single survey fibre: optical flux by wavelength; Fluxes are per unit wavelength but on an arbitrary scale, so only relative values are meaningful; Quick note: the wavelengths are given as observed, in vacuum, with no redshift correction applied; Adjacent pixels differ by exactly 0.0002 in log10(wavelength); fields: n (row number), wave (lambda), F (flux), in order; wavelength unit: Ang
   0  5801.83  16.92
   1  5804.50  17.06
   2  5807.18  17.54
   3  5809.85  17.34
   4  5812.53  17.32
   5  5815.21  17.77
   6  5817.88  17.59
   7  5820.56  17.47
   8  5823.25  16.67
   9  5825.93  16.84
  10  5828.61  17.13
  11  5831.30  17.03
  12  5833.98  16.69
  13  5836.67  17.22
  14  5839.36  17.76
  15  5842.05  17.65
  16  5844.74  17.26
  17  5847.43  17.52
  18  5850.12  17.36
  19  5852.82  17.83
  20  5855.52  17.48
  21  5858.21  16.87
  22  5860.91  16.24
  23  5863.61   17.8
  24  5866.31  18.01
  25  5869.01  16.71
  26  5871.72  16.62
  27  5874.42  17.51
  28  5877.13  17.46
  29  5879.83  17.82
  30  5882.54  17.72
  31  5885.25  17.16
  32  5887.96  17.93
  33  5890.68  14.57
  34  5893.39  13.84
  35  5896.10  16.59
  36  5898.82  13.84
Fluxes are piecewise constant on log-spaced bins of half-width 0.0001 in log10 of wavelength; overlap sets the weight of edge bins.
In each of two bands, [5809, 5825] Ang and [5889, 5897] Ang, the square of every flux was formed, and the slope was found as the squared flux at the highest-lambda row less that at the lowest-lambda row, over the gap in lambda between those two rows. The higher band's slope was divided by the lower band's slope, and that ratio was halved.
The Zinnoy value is -3.4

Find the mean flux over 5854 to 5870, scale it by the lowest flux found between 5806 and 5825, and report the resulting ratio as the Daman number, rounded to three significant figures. 1.03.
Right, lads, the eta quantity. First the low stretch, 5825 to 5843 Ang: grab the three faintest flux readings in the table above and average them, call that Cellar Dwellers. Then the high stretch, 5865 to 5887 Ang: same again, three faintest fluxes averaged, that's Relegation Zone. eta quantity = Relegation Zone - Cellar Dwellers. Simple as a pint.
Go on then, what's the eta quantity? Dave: 0.0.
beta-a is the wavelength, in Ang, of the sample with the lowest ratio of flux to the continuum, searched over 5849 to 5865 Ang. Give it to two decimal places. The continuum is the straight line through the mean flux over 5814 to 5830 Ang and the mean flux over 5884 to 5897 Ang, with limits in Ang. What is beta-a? 5860.91 Ang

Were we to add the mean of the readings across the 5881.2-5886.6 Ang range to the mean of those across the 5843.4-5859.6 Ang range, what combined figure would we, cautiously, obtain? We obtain 34.8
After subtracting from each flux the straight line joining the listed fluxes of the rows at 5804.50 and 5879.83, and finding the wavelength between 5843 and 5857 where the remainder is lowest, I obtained 5844.74 Ang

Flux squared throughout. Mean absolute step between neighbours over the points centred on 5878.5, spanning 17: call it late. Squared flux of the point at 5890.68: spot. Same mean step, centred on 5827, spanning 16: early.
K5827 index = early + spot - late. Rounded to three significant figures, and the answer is 210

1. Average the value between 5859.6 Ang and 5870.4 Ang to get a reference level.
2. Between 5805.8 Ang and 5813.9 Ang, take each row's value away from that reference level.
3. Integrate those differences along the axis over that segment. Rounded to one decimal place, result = -1.7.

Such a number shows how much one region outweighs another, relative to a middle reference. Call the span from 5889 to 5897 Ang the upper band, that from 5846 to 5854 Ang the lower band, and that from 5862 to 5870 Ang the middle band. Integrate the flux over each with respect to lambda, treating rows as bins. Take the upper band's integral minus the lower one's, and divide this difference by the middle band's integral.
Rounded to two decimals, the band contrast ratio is -0.14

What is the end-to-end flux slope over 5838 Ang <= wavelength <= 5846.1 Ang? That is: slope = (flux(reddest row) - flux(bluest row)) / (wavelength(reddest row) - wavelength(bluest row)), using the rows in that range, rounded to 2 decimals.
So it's -0.09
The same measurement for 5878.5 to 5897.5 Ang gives -0.08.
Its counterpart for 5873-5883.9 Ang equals 0.03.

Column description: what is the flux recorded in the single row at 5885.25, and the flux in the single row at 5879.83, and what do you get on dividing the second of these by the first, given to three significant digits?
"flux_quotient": 1.04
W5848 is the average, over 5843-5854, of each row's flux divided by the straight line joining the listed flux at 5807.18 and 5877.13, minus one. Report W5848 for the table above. 0.000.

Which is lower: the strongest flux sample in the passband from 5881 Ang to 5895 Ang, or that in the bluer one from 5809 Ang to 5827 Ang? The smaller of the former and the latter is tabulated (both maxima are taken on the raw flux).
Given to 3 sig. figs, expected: 17.8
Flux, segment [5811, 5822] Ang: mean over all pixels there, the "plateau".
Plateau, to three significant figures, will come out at 17.5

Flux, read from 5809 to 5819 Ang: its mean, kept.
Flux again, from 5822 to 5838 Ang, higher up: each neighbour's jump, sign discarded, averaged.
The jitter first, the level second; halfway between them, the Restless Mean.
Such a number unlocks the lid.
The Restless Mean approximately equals 8.90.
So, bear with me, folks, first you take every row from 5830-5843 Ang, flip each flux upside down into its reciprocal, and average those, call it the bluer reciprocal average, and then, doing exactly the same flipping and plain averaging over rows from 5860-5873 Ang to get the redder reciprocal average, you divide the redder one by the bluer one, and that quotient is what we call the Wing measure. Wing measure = 1.01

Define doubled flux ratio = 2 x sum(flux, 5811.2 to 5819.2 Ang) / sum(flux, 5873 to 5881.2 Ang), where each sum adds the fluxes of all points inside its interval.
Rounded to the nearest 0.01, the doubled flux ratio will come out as 2.00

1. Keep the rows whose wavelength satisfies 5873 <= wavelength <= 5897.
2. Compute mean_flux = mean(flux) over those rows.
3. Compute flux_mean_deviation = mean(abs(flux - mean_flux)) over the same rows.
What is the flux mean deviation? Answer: 1.16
